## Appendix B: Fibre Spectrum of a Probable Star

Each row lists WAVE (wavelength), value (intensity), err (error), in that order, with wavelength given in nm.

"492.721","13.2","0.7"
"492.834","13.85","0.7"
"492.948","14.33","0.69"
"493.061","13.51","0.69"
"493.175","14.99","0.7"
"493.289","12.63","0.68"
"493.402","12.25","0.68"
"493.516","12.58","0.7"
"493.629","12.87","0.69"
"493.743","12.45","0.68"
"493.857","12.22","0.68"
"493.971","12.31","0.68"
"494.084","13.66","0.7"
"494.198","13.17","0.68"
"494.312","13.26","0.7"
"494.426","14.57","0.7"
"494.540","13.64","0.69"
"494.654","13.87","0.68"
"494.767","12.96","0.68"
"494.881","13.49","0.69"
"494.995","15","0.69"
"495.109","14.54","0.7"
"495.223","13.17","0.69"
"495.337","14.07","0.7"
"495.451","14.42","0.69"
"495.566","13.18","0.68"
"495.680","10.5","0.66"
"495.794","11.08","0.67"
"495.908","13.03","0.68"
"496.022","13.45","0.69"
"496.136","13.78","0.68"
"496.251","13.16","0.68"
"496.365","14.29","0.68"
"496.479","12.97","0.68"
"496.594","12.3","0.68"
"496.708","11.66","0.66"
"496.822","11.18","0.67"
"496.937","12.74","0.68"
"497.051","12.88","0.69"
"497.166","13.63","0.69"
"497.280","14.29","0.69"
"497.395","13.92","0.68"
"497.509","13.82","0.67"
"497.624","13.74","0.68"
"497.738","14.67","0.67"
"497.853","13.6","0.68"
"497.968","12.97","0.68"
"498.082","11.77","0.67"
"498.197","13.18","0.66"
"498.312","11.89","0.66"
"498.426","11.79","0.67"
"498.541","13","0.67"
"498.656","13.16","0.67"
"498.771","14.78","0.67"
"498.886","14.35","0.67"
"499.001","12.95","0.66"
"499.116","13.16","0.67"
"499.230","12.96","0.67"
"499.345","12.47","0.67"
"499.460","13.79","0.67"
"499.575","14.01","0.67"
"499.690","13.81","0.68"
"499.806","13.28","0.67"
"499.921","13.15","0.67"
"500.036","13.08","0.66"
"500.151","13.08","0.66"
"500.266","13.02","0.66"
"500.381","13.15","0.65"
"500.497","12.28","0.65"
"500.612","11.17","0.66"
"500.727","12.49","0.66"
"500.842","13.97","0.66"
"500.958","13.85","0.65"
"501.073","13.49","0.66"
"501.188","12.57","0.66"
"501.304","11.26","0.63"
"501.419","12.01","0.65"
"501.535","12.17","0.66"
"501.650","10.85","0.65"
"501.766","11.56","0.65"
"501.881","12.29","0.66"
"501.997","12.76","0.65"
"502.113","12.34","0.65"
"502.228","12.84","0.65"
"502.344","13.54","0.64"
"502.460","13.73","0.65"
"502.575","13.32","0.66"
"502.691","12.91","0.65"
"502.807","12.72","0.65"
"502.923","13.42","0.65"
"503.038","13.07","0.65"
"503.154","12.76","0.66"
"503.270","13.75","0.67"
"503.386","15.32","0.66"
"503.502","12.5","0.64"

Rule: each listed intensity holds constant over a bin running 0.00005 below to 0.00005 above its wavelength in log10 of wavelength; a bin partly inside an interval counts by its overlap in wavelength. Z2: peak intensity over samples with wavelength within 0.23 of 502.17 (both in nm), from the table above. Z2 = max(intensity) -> 13.54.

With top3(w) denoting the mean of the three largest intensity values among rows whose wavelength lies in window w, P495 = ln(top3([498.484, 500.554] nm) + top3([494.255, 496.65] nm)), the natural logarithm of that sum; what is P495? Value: 3.37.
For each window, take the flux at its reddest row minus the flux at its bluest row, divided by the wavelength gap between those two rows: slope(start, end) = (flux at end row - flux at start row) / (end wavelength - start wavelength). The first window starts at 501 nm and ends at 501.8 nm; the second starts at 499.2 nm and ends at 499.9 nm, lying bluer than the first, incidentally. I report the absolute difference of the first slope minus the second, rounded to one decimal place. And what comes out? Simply 3.3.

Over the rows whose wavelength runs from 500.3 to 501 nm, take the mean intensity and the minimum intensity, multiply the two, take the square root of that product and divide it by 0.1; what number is 120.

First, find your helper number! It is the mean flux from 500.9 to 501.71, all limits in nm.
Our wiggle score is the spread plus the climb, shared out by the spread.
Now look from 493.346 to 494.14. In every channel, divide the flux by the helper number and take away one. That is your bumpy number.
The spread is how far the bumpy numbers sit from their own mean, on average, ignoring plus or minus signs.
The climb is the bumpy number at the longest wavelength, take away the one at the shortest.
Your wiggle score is 4.8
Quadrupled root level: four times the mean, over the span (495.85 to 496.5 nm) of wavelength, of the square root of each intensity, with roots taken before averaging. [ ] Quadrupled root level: 14.7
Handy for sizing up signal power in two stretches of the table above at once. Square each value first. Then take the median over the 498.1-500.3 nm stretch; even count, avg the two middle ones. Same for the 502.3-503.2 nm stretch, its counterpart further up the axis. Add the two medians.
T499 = 347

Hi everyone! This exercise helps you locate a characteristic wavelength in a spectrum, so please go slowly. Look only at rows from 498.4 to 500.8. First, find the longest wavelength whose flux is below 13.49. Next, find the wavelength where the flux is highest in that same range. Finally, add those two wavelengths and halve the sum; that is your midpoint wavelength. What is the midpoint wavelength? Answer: 499.75 nm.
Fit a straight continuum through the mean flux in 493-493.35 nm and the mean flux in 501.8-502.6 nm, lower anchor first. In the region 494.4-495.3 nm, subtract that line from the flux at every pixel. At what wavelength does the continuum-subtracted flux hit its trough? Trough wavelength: 494.767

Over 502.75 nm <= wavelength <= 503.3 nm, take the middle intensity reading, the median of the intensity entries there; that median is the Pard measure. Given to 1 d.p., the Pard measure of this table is 13.1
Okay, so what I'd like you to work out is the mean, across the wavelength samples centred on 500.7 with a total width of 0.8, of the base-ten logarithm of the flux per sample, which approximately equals 1.11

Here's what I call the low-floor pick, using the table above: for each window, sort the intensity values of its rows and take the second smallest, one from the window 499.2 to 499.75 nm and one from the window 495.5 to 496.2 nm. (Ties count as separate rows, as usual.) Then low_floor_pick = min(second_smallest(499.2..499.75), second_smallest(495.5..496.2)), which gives 11.1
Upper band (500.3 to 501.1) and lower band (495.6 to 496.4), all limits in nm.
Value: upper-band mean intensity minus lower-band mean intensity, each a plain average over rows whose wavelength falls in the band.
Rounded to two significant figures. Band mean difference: 0.16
